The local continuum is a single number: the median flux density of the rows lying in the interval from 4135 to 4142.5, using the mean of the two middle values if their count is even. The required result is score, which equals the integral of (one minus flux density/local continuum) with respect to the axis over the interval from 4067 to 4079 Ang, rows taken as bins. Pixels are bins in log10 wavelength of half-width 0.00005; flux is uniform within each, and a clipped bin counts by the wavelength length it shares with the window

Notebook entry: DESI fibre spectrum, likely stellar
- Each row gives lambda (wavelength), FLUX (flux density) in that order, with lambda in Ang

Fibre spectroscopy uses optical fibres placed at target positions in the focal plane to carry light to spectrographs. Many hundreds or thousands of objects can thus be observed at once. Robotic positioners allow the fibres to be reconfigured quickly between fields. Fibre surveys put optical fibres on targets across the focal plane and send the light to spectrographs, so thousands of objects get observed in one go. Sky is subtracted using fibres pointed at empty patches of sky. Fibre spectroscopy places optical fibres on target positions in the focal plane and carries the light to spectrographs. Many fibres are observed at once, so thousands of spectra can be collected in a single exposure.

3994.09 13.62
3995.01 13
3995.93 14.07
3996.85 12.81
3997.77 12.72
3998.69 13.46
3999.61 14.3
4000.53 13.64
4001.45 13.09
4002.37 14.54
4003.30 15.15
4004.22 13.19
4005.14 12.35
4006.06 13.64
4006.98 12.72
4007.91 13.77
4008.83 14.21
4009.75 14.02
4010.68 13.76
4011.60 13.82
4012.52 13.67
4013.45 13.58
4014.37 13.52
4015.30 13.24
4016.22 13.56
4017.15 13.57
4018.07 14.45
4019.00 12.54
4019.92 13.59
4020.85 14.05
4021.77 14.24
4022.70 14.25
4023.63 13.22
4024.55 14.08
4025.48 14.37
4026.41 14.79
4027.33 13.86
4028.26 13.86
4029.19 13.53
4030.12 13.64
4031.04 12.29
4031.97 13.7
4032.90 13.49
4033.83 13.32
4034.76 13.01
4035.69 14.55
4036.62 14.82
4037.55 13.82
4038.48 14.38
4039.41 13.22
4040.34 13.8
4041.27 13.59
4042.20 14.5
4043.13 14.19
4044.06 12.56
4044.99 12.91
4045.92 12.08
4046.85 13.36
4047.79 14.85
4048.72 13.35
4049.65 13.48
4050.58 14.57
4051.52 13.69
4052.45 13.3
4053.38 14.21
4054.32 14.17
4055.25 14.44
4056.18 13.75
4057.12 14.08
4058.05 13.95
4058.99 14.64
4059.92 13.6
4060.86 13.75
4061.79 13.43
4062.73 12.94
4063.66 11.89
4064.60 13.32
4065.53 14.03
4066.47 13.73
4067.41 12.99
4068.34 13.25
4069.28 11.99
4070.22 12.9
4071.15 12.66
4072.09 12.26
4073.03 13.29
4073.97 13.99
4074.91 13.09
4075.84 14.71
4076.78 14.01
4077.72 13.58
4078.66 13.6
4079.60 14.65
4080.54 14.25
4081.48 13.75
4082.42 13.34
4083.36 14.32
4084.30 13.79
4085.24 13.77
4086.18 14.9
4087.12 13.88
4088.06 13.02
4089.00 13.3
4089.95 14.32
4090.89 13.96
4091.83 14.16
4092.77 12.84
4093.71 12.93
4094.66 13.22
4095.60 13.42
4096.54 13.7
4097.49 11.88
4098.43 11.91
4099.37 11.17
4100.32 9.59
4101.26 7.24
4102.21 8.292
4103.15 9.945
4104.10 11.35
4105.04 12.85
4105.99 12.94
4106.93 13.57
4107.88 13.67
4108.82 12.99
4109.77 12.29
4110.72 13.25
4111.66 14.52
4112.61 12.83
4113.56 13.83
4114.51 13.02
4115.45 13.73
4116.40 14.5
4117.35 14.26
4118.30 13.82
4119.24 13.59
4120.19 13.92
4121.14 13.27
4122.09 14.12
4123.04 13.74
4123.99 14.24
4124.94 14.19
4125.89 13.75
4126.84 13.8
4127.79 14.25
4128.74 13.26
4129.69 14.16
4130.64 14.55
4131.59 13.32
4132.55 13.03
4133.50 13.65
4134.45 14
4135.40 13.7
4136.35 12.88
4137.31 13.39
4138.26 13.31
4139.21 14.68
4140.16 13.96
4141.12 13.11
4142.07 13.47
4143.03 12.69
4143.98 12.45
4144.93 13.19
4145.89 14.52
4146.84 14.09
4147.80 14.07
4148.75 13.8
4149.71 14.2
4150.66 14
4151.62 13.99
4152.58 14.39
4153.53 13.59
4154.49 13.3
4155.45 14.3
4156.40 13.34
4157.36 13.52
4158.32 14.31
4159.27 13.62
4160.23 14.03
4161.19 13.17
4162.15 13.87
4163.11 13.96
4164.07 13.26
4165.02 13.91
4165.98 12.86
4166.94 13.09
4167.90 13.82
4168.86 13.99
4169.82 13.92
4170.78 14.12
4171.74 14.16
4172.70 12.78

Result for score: 0.2 Ang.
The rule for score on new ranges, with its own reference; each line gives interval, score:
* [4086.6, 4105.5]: 1.8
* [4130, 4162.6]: -0.6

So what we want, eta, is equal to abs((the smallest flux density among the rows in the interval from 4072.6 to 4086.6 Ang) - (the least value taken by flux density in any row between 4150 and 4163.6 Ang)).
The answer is 0.1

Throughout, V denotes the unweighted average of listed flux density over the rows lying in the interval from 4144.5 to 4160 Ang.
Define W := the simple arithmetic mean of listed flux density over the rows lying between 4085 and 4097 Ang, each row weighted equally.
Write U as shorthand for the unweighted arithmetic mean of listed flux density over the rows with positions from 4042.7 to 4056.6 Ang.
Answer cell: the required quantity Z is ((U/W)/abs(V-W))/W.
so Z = 0.30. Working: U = 13.7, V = 13.9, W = 13.6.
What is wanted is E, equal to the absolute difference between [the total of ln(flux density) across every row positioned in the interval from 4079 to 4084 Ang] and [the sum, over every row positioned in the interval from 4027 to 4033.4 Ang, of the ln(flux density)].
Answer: 5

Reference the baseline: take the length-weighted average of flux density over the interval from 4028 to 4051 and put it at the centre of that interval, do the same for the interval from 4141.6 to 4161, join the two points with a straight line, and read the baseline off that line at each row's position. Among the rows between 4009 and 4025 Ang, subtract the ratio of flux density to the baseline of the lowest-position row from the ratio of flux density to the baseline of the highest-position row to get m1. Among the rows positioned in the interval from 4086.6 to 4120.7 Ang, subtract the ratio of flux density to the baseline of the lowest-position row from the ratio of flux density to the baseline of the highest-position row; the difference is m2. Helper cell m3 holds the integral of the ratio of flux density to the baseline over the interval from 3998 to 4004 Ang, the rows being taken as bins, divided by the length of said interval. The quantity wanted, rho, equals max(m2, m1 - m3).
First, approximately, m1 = 0.00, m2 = 0.001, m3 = 1.03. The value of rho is 0.00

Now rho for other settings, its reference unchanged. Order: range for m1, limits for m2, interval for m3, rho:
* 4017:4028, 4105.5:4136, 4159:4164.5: 0.05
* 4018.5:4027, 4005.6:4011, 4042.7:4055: 0.01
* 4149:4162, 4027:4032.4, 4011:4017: -0.01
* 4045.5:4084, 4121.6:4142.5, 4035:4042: -0.05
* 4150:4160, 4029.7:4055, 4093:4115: 0.04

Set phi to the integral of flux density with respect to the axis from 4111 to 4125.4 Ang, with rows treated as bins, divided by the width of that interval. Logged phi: 13.8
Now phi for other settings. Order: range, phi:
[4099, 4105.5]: 10.0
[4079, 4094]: 13.8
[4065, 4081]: 13.5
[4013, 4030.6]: 13.8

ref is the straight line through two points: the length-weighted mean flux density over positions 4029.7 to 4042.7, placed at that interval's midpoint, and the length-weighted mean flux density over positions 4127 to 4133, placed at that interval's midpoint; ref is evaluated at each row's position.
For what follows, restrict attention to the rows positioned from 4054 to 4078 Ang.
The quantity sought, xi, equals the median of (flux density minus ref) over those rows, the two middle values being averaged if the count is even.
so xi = -0.15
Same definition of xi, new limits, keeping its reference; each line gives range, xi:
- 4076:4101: -0.09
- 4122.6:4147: -0.04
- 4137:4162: -0.05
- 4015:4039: 0.03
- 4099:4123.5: -0.49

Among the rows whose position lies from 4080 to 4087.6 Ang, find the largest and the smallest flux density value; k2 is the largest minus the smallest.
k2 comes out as 1.6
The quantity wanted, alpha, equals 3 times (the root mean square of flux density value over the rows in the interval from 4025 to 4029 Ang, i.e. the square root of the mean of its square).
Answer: 42.7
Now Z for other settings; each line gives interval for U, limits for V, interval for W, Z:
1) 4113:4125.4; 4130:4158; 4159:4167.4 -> 0.53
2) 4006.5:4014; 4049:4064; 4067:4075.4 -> 0.10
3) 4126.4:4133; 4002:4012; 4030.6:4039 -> 2.16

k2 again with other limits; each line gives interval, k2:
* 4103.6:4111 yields 2.3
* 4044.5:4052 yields 2.8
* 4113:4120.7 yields 1.5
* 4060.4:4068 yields 2.1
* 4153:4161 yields 1.0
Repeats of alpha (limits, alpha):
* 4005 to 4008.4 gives 39.4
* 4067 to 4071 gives 38.4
